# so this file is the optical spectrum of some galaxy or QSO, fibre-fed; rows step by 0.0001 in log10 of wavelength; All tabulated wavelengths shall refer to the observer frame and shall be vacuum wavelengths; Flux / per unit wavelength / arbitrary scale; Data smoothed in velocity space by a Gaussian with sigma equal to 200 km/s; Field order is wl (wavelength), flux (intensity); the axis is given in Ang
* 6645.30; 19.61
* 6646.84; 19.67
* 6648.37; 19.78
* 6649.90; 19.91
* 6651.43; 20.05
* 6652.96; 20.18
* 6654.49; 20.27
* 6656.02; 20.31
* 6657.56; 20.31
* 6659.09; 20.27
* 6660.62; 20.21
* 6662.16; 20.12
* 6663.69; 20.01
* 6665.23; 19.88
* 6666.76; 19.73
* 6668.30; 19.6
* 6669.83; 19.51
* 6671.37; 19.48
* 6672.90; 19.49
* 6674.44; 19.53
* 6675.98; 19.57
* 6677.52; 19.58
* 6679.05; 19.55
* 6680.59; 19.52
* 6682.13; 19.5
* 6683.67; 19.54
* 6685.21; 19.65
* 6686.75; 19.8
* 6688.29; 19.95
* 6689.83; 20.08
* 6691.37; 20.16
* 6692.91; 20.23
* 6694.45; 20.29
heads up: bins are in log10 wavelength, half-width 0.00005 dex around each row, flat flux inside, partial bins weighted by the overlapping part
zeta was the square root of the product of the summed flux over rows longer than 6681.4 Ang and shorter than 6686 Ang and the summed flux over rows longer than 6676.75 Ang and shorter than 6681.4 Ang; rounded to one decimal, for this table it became 58.7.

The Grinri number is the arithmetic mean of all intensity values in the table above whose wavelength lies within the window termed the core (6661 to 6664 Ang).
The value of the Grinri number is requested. 20.1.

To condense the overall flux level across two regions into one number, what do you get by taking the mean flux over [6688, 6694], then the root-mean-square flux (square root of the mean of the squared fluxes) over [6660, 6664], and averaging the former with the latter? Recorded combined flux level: 20.1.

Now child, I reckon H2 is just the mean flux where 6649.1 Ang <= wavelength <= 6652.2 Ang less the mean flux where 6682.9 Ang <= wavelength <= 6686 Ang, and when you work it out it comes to 0.4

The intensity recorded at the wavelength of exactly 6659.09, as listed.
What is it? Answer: 20.27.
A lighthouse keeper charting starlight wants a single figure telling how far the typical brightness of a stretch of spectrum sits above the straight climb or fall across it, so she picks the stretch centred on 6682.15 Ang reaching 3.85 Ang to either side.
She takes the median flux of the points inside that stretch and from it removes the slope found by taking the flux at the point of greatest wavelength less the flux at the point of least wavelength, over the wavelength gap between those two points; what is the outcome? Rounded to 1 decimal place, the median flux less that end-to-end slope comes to 19.5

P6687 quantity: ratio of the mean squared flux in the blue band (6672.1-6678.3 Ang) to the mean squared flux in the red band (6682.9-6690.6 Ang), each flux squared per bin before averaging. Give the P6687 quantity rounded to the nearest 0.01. 0.97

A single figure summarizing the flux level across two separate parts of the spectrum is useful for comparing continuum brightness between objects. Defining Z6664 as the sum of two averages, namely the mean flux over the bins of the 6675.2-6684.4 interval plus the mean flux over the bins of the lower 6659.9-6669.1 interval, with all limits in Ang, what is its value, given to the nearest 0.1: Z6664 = 39.5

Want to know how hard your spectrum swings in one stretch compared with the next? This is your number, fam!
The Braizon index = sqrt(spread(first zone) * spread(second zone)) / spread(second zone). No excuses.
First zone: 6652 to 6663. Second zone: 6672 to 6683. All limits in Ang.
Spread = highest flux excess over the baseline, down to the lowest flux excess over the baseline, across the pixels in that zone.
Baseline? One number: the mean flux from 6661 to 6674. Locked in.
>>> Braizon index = 1.5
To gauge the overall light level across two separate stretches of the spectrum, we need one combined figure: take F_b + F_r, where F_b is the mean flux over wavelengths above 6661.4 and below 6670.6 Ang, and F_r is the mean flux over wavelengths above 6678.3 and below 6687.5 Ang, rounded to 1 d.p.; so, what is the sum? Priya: 39.4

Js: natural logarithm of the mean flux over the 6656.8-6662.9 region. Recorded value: 3.01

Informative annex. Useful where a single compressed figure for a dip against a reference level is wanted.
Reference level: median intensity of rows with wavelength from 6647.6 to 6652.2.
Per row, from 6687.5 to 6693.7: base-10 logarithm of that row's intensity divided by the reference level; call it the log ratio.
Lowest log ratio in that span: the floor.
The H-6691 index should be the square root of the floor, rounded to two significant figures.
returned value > 0.030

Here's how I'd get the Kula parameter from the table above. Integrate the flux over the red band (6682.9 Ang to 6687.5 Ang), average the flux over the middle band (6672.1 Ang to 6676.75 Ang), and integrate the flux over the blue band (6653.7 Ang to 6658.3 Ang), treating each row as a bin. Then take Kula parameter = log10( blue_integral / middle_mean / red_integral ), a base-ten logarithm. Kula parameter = -1.28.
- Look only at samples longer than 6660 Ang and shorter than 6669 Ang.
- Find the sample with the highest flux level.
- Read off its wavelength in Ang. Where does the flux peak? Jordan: 6660.62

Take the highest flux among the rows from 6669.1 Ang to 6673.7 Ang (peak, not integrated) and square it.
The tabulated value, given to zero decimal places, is 381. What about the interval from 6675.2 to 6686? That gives 386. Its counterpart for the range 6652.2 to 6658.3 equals 412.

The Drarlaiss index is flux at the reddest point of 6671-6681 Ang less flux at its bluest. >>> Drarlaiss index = 0.0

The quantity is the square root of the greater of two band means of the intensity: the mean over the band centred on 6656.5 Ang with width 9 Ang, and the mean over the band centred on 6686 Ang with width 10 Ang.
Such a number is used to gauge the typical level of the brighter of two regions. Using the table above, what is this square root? 4.50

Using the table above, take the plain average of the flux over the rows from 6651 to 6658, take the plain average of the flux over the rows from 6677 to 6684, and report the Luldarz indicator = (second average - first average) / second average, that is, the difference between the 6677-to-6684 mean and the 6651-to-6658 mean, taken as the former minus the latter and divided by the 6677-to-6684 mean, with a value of -0.035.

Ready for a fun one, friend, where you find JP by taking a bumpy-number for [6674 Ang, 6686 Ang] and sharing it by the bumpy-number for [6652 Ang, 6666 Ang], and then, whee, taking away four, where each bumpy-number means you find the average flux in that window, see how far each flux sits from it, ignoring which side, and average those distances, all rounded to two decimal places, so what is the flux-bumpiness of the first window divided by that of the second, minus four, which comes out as -3.70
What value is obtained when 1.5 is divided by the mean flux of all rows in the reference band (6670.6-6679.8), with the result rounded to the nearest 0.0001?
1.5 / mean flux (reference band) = 0.0768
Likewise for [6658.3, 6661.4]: 0.0741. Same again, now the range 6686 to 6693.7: 0.0748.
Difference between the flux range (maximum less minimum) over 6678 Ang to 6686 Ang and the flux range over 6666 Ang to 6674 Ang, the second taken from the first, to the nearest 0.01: -0.10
